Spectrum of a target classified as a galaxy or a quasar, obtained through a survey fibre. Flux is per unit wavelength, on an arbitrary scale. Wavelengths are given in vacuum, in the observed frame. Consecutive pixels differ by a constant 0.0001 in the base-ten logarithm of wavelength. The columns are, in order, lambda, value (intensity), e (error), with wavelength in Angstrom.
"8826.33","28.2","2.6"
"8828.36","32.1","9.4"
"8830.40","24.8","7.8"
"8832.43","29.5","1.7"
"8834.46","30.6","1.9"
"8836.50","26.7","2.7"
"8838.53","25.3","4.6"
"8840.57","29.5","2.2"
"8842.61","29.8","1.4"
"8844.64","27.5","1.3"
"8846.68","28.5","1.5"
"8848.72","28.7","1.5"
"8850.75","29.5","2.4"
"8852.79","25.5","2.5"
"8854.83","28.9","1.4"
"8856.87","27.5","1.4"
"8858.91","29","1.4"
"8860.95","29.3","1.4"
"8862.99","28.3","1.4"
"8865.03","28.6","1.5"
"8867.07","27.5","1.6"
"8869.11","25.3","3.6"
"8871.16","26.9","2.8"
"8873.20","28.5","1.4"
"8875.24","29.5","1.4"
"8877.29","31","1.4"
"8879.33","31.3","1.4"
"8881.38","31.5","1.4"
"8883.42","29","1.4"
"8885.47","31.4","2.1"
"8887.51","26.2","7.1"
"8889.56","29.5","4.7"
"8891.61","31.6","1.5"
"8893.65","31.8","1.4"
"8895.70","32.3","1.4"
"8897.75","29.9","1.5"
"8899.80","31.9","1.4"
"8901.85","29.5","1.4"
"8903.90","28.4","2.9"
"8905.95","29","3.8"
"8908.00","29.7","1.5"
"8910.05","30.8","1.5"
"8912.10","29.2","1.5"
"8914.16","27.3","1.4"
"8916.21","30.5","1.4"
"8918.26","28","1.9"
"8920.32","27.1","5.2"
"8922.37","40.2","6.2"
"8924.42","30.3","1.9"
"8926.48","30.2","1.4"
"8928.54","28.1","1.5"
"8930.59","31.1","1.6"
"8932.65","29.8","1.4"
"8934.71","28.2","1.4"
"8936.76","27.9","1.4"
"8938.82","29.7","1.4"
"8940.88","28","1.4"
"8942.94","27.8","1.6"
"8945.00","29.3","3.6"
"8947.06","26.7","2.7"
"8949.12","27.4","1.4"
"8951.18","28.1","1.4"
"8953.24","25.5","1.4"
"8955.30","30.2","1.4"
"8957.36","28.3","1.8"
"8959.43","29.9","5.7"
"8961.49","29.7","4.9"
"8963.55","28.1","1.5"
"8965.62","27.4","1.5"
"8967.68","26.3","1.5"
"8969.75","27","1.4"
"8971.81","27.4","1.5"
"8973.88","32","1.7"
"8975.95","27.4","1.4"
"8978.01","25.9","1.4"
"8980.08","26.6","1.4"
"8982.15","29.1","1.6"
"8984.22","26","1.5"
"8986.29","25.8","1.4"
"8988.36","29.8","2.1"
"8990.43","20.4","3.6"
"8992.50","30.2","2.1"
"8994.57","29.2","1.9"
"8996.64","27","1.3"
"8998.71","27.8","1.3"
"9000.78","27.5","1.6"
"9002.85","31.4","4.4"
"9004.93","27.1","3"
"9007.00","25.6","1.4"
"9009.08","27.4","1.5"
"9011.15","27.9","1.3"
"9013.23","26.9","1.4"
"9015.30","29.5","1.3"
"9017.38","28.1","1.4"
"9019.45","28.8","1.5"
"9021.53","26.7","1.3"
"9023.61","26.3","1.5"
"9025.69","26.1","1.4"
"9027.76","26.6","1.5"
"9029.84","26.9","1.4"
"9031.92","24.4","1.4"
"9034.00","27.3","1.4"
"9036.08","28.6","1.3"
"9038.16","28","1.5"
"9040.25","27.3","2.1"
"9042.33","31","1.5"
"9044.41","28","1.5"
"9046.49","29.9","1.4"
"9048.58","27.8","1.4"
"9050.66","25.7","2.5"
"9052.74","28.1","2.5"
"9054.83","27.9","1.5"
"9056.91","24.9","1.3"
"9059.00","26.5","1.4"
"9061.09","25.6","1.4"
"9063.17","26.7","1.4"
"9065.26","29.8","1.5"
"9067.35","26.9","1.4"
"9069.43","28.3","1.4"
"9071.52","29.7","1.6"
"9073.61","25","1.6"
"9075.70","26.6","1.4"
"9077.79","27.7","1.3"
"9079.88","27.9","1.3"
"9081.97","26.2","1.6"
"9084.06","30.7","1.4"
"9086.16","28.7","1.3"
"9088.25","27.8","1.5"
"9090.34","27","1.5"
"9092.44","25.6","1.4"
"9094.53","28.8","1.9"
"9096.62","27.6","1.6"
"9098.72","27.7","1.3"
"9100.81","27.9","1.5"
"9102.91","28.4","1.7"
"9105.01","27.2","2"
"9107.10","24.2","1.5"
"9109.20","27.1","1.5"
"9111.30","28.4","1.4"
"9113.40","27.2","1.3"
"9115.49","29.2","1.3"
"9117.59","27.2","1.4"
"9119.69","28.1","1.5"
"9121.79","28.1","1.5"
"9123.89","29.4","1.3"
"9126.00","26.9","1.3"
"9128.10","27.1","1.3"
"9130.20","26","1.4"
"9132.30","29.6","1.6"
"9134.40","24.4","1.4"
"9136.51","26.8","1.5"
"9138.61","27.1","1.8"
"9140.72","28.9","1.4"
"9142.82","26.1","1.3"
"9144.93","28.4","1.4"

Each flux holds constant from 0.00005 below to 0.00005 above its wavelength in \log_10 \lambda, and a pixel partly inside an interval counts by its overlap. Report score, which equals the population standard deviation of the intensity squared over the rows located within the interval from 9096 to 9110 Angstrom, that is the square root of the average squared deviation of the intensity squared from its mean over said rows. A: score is 67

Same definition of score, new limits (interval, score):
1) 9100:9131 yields 67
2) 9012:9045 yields 82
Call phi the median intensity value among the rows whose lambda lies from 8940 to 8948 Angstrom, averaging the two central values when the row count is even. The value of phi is 27.9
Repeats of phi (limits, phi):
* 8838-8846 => 28.5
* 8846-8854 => 28.6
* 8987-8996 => 29.5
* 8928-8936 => 29.0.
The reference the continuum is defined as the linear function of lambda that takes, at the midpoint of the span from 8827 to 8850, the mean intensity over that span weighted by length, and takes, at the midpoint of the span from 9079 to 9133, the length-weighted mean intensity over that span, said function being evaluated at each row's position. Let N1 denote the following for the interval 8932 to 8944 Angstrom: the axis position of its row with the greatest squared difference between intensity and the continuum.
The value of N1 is 8932.65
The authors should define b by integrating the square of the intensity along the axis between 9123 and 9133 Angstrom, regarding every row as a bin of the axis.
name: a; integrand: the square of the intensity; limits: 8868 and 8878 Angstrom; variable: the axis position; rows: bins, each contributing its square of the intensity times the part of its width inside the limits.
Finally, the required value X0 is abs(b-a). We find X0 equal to 259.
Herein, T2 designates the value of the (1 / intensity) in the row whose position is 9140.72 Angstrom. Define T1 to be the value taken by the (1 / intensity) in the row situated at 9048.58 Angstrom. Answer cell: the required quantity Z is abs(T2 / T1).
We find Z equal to 0.96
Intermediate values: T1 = 0.0360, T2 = 0.0346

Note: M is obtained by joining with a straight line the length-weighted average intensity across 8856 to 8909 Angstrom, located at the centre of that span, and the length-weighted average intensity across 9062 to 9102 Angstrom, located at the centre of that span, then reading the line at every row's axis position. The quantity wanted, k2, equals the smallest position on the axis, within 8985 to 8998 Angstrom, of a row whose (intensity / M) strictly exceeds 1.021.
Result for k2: 8988.36 Angstrom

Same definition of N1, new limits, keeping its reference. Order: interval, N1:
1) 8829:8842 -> 8830.40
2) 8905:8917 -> 8910.05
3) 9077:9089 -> 9084.06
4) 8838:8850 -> 8838.53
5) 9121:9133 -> 9132.30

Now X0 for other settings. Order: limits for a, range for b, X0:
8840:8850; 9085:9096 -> 104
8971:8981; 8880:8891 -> 1891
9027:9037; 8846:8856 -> 803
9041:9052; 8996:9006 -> 957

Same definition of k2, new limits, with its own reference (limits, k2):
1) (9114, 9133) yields 9115.49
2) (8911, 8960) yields 8916.21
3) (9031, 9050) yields 9042.33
